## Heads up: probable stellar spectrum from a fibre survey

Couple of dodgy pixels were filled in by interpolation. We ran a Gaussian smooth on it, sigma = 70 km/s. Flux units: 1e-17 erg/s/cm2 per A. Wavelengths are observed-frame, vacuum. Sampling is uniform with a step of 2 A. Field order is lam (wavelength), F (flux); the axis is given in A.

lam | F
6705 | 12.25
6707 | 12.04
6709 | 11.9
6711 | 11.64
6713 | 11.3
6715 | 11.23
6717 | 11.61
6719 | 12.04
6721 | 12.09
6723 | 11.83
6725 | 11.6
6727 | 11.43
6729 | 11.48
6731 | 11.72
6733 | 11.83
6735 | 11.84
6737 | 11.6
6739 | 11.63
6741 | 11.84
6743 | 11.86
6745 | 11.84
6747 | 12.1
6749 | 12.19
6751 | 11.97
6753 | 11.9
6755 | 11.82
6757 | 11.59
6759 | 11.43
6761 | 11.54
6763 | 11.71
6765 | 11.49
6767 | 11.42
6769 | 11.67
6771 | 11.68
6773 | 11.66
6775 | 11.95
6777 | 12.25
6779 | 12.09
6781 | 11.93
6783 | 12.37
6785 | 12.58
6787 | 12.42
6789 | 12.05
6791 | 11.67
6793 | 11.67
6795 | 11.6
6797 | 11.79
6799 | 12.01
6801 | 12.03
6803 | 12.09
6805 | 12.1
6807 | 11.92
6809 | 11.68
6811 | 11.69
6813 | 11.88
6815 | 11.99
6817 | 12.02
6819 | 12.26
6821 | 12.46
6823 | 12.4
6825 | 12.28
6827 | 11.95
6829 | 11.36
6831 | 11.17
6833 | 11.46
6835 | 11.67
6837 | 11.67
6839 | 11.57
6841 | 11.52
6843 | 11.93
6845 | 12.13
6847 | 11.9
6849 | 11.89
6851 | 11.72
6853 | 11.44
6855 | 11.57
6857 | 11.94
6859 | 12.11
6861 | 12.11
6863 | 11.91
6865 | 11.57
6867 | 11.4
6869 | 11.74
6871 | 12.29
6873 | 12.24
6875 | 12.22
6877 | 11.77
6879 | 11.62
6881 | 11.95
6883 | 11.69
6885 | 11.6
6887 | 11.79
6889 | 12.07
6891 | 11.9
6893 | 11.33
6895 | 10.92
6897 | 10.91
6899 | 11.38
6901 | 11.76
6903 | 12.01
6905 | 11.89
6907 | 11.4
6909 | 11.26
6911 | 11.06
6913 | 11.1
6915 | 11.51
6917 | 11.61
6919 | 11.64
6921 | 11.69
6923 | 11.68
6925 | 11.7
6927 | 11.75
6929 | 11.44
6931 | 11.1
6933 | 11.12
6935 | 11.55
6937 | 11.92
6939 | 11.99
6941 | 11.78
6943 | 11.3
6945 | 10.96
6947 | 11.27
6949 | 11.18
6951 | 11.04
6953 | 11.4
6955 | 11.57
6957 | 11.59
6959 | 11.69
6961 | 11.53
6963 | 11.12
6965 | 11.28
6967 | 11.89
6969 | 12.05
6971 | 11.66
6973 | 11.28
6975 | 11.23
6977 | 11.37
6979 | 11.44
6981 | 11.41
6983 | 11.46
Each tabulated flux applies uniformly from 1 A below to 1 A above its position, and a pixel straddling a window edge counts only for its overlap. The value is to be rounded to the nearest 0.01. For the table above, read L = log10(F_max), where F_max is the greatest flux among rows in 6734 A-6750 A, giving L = 1.09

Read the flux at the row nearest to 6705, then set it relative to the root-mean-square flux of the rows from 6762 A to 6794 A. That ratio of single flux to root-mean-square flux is 1.028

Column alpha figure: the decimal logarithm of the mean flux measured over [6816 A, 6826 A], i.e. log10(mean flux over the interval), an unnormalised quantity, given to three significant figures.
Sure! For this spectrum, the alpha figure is 1.09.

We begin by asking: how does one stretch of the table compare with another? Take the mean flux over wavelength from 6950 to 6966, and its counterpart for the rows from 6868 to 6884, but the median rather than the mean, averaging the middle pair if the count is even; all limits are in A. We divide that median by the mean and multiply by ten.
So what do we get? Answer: 10.4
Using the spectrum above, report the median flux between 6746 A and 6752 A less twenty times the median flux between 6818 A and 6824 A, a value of -236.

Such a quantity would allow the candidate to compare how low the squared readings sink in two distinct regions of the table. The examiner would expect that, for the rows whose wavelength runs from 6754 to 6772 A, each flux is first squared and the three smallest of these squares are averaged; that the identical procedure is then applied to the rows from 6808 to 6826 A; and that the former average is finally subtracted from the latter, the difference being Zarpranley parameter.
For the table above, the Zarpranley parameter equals 7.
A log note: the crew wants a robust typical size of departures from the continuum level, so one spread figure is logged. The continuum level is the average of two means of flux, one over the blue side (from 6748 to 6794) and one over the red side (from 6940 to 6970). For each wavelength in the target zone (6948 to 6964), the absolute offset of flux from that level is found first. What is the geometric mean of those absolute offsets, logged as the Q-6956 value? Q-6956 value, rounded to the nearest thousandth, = 0.178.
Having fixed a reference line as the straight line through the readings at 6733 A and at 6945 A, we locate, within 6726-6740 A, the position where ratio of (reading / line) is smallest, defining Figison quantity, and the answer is 6727 A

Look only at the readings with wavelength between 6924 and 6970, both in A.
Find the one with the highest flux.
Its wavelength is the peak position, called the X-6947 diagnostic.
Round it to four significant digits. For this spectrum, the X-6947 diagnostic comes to 6969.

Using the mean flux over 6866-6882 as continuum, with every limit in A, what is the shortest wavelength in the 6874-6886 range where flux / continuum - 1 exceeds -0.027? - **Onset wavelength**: 6875 A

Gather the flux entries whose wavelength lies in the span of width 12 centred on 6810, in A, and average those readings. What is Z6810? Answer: 11.9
